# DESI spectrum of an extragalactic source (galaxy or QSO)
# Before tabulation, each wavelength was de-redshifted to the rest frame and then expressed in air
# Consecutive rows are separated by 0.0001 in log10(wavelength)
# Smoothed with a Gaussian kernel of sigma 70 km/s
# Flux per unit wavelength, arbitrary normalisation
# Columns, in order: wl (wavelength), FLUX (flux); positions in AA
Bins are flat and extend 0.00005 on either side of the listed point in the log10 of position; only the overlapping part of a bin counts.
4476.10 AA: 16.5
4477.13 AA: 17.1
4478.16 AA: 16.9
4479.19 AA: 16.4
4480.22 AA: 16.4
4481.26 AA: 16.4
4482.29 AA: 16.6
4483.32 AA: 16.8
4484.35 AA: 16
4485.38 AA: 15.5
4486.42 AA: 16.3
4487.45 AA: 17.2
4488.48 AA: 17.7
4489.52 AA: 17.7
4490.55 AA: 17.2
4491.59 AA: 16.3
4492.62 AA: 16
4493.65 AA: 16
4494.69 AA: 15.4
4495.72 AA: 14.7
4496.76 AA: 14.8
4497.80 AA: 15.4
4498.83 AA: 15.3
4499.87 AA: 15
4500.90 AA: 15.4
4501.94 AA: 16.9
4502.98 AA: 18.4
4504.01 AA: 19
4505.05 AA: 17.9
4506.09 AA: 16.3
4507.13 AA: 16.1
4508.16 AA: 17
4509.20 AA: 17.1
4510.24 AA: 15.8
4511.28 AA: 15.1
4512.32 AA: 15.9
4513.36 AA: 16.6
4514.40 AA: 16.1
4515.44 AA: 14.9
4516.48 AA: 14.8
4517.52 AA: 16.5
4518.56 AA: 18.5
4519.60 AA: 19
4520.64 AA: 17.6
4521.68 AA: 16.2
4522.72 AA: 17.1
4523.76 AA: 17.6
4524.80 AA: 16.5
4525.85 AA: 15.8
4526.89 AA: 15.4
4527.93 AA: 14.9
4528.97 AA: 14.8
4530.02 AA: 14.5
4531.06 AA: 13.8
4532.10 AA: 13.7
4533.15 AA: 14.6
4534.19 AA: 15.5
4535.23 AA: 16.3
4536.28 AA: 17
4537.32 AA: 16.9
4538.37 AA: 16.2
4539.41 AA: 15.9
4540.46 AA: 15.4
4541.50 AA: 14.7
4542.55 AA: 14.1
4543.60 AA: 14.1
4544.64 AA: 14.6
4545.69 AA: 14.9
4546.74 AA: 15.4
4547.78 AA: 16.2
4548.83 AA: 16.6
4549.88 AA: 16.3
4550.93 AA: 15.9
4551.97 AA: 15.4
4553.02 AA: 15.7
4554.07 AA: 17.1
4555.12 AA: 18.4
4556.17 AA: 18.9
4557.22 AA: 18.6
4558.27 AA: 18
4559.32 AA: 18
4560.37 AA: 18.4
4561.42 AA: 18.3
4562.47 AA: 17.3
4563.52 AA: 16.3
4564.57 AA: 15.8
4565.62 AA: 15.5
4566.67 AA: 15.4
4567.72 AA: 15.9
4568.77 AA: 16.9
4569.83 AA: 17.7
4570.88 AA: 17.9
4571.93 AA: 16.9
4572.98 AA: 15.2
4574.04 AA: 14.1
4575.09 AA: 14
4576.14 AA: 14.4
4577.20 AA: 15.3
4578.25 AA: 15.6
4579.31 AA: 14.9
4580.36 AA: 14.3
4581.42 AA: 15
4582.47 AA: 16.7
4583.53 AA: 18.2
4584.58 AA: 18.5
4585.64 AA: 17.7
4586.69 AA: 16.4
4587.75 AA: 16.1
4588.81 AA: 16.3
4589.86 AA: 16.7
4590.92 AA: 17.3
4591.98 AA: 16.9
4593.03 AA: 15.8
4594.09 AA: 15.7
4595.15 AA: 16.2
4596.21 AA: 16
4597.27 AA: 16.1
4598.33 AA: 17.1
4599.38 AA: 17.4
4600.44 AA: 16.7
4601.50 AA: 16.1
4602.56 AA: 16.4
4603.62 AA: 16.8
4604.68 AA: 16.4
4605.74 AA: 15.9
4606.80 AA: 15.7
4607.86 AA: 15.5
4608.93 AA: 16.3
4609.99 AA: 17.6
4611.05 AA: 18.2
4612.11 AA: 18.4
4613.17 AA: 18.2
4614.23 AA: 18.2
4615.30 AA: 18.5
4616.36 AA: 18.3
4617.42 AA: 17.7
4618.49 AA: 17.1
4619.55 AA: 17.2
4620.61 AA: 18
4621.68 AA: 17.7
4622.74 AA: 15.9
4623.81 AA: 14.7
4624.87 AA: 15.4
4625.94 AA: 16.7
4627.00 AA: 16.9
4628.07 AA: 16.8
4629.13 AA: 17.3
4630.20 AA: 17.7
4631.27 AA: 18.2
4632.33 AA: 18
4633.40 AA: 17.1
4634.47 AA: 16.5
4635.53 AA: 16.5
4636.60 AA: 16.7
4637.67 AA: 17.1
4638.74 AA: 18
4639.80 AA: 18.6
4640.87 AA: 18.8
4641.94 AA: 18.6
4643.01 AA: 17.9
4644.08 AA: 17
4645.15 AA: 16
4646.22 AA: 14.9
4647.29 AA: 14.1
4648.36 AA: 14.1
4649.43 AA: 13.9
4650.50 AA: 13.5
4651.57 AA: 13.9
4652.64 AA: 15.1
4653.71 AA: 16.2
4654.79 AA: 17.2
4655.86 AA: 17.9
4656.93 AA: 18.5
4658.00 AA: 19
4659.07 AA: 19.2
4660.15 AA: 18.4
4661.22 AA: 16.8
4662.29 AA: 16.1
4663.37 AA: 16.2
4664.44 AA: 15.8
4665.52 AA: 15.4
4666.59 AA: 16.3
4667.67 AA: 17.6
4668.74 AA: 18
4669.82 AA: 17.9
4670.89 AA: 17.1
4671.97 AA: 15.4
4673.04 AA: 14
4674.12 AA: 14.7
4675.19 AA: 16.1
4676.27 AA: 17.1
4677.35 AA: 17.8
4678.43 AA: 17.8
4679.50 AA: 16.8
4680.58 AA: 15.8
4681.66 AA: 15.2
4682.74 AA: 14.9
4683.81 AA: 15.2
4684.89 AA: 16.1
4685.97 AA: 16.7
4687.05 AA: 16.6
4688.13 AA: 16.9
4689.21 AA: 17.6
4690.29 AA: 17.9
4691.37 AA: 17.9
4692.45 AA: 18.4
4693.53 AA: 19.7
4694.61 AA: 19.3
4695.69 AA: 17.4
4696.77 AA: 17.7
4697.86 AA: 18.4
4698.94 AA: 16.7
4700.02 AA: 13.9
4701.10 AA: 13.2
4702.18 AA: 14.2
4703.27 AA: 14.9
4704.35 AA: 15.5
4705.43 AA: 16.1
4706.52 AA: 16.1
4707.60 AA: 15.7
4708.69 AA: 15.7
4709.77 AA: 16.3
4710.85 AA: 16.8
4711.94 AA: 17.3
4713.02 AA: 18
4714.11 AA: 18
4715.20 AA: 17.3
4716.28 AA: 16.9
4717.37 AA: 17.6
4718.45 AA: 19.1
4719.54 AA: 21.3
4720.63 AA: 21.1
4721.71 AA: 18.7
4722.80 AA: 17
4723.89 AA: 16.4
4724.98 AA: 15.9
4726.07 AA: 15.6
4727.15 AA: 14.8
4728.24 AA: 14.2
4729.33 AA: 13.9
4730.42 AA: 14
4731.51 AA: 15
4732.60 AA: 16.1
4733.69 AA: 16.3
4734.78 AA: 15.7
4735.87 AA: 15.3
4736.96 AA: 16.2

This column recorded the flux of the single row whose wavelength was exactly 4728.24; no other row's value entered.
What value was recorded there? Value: 14.2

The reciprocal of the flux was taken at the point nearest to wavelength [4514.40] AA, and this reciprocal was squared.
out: 0.0039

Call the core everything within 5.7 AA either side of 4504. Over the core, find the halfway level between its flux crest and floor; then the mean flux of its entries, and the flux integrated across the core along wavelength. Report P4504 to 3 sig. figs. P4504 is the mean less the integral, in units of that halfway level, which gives -10.3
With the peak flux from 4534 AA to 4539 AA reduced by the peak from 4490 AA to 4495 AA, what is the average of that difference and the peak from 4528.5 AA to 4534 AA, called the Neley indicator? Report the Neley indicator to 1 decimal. 7.3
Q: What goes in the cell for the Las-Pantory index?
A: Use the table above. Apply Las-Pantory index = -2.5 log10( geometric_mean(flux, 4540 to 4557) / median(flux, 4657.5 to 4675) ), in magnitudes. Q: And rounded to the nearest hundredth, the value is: 0.05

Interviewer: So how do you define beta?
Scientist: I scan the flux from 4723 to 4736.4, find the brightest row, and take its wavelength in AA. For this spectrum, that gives 4723.89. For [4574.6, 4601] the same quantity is 4584.58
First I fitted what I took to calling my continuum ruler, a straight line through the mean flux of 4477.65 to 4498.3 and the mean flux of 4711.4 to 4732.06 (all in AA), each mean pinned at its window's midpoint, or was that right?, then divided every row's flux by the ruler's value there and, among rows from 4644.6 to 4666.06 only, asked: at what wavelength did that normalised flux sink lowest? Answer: 4650.50 AA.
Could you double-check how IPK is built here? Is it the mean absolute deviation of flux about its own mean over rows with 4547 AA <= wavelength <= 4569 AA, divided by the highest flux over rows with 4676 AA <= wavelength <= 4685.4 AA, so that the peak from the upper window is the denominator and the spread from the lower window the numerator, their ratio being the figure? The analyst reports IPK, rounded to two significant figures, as 0.058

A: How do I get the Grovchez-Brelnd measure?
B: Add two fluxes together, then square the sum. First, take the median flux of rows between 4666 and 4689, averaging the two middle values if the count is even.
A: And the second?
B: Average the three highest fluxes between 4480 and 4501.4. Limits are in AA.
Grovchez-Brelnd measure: 1165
